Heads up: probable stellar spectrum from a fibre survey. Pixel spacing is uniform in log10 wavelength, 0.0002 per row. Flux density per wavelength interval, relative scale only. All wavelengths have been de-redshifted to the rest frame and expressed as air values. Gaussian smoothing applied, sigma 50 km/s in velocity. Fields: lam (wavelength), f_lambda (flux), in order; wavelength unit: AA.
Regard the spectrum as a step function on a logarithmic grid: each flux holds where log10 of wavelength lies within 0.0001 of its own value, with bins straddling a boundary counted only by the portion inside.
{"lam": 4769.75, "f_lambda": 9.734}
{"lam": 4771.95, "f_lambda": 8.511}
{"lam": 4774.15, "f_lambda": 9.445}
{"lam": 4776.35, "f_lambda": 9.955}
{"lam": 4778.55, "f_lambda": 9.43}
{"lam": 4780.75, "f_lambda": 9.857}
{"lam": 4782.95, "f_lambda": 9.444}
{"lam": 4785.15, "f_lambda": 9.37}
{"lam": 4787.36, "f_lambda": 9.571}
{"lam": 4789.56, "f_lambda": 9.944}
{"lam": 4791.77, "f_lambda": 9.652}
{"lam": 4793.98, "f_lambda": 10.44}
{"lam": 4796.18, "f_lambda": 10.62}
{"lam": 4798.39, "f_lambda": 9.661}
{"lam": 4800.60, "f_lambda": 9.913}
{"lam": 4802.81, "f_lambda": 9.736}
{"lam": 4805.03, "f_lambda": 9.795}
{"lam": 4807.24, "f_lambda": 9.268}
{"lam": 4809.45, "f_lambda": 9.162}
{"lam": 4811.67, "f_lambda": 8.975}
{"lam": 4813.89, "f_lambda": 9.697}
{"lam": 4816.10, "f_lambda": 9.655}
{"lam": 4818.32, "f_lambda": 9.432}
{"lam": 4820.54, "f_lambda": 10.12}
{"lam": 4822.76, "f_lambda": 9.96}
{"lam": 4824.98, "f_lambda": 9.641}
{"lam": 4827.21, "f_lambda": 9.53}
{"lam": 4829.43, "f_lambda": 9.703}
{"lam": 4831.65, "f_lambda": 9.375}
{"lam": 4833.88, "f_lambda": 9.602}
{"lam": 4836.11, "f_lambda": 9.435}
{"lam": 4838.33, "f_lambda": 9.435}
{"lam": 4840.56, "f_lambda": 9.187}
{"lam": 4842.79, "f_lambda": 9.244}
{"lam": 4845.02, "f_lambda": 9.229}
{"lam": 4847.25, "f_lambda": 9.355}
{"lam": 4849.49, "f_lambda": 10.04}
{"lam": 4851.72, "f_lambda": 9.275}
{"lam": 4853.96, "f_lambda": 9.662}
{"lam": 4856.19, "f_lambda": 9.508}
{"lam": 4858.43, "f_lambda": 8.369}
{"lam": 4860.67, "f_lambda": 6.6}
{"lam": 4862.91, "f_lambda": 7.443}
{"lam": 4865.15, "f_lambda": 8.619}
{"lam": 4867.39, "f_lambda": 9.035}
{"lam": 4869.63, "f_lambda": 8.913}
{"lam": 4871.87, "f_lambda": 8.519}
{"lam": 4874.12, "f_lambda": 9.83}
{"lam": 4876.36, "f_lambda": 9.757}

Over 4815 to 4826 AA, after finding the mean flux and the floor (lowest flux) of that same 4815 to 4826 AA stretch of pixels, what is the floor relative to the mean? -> 0.966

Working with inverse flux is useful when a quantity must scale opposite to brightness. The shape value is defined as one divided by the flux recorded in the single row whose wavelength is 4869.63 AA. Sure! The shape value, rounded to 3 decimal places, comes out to 0.112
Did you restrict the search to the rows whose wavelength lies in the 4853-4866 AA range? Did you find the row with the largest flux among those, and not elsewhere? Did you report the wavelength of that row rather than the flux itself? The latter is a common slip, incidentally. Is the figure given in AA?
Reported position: 4853.96 AA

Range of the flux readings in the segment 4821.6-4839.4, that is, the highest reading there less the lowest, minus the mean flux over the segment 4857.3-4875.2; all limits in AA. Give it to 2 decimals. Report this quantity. -7.83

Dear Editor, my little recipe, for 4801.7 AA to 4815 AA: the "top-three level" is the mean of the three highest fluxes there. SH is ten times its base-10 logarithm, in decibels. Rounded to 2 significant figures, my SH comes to 9.9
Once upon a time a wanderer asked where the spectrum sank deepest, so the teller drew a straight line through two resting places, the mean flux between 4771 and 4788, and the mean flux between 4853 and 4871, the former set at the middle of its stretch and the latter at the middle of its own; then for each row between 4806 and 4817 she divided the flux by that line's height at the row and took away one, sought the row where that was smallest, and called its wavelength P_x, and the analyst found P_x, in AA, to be 4811.67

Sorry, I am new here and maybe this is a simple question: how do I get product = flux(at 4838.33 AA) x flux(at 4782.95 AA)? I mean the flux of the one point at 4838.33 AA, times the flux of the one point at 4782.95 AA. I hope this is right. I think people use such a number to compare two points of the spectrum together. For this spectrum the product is 89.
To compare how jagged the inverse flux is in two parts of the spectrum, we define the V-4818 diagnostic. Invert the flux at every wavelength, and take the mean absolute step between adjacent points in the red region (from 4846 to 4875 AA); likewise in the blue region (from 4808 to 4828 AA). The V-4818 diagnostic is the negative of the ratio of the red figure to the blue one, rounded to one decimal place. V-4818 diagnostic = -3.3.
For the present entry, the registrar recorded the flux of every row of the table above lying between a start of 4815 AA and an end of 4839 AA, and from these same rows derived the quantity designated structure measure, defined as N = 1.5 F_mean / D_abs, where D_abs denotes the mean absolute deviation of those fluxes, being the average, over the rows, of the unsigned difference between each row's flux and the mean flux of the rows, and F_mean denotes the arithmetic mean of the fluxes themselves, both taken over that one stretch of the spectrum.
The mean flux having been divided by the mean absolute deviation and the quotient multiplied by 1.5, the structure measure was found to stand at 84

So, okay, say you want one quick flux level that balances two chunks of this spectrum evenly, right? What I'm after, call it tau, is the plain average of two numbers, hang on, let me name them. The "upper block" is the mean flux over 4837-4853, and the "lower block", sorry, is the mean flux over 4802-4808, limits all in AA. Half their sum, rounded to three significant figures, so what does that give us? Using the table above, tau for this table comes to 9.50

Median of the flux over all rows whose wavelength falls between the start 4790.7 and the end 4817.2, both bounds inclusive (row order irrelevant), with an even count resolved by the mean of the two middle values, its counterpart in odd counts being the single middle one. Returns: 9.7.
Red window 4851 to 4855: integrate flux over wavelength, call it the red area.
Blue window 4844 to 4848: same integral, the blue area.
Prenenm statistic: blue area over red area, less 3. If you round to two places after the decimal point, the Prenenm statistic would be -2.02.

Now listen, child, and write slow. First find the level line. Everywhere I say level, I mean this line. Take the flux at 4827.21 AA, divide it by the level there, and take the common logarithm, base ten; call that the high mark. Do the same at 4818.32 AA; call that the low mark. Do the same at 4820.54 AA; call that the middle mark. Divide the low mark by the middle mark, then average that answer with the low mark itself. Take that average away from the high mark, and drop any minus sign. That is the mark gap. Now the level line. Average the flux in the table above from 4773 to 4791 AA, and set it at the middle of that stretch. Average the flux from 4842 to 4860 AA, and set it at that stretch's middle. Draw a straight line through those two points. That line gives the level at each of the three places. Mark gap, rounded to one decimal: 0.0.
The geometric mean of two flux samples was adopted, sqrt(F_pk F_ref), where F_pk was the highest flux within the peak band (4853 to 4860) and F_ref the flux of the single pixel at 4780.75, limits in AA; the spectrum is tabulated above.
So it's 9.76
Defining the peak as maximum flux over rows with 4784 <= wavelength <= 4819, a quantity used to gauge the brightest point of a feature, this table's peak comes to 10.62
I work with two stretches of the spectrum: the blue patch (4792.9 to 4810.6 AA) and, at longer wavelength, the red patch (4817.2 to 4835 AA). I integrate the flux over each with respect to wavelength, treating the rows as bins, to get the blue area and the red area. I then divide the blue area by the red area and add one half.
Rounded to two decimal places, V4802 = 1.51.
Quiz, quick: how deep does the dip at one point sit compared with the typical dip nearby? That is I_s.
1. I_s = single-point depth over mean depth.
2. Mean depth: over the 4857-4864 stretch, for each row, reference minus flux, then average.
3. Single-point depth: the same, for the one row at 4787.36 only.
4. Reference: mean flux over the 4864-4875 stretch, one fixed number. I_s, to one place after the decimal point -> -0.4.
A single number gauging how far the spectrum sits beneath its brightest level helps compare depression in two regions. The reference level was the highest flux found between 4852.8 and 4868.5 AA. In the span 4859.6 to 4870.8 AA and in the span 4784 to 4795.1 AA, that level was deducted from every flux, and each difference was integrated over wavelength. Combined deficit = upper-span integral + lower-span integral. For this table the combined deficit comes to -16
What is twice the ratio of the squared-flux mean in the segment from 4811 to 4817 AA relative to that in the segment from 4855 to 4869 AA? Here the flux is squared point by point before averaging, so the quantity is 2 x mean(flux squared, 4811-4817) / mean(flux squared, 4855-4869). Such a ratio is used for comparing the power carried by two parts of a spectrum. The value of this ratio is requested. 2.58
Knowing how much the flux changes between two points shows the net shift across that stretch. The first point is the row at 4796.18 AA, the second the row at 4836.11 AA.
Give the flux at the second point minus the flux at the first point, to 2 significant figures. -1.2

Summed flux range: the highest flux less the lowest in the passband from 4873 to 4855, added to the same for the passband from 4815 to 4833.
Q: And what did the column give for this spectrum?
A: 3.7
